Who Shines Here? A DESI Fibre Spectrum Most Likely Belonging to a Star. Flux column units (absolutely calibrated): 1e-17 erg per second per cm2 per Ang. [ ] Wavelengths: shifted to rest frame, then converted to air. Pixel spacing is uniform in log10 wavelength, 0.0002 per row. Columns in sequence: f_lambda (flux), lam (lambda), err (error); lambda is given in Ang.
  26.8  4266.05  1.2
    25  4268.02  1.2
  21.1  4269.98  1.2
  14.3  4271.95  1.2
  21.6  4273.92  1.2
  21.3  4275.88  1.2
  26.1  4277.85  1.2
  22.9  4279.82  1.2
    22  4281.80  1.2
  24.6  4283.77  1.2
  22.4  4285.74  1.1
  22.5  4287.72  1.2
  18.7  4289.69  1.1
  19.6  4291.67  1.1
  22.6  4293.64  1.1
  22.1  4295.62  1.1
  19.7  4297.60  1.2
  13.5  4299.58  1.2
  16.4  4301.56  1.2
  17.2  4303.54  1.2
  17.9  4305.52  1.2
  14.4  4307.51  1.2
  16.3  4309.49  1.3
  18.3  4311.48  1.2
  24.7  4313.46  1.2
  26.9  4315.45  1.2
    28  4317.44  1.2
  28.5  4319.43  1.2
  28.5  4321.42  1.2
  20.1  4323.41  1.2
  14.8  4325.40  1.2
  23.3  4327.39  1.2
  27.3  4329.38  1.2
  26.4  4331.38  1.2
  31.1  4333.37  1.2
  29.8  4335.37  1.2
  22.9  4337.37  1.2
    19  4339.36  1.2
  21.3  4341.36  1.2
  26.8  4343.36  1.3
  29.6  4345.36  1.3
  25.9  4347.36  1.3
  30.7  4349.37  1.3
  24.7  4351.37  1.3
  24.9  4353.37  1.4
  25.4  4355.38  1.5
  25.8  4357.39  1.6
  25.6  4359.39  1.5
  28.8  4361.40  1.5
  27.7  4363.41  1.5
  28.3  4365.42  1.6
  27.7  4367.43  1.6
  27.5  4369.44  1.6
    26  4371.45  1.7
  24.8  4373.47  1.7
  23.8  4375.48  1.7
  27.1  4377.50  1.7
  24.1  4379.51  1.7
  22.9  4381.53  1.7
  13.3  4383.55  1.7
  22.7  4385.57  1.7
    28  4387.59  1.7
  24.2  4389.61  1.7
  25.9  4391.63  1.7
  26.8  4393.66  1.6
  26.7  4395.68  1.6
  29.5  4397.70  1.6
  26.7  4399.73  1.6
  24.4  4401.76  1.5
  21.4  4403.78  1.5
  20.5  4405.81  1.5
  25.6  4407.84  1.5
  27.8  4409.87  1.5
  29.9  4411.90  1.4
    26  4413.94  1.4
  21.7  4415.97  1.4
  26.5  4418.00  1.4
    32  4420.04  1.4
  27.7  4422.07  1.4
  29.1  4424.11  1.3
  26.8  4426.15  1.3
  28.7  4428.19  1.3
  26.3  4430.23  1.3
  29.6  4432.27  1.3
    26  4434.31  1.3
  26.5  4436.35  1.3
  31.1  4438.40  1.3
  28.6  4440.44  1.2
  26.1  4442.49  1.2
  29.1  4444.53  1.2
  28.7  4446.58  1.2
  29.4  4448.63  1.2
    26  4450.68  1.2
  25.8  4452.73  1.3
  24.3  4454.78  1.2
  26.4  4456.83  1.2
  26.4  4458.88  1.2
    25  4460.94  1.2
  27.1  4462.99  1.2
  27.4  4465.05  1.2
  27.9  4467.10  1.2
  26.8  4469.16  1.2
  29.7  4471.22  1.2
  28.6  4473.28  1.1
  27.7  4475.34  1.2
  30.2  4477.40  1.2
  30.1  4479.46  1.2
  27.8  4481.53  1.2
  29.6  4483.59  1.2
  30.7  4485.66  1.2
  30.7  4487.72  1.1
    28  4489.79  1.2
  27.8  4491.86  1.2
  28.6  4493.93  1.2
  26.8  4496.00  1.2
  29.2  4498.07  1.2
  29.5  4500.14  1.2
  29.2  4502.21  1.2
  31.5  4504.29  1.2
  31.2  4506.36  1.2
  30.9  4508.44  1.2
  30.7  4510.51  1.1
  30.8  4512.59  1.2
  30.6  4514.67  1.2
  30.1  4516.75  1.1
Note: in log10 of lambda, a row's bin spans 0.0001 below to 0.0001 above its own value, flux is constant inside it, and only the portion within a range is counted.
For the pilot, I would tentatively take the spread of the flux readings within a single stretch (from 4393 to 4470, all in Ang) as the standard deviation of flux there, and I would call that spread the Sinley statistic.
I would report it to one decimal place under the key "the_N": 2.4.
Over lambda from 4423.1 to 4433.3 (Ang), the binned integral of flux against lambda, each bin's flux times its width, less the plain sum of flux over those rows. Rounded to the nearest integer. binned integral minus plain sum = 146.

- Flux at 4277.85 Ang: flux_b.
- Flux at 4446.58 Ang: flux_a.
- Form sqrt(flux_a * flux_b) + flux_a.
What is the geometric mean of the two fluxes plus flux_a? 56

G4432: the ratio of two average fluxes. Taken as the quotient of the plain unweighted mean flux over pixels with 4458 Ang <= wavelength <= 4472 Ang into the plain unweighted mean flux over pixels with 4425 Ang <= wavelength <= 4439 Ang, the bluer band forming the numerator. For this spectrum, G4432 1.02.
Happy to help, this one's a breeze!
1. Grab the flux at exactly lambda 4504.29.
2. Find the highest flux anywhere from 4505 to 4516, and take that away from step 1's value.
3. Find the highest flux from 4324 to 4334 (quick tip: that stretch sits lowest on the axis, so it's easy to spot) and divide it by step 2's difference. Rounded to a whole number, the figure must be 104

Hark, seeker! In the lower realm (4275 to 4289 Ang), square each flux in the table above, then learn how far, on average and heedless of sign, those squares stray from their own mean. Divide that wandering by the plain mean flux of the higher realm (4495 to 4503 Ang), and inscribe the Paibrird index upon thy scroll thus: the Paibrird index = 2.1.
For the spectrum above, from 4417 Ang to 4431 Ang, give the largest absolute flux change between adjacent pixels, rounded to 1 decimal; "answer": 5.5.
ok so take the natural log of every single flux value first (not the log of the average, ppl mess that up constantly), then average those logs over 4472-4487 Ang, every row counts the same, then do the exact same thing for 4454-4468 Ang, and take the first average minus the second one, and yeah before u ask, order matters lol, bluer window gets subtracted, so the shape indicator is 0.10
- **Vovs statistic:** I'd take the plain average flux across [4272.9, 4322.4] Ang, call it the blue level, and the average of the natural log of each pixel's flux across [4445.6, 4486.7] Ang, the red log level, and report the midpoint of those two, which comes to 12.4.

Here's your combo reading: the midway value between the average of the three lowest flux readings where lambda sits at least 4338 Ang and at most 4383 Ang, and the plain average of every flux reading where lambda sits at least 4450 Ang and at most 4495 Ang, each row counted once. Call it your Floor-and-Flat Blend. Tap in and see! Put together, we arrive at 24.5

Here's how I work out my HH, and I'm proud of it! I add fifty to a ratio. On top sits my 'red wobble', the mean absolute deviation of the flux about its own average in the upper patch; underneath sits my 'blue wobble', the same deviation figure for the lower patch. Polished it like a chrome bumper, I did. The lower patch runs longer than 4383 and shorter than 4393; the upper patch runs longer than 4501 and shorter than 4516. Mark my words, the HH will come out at 50.1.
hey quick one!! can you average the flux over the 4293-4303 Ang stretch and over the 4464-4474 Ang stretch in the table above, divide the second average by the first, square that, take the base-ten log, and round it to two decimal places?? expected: 0.35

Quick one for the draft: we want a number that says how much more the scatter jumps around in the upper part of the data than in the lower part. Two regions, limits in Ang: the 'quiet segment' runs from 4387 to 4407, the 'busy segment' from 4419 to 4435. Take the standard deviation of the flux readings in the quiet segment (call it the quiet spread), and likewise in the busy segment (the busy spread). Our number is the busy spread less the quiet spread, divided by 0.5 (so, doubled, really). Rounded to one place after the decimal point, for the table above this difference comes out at -1.6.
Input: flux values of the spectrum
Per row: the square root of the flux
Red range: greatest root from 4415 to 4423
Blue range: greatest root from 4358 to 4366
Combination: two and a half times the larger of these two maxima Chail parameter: 14.1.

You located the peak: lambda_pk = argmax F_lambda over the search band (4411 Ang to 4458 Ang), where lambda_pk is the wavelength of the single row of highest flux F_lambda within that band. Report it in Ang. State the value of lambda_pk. 4420.04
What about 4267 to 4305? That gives 4277.85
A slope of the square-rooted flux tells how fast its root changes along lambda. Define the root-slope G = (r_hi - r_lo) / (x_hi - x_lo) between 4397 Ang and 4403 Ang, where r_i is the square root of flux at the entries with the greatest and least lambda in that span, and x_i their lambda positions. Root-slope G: -0.12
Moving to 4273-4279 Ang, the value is 0.12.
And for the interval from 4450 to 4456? -0.04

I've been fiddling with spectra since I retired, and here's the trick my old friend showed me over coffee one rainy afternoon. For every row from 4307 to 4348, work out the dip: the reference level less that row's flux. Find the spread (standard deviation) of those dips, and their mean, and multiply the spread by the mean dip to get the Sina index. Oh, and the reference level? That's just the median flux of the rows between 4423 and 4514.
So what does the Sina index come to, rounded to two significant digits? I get 23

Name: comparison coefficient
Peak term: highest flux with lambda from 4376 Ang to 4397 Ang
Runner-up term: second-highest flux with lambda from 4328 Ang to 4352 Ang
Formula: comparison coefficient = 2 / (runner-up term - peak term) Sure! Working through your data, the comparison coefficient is 0.7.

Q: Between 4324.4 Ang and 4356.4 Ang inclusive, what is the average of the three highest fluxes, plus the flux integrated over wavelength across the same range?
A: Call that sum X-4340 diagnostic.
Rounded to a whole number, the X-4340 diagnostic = 838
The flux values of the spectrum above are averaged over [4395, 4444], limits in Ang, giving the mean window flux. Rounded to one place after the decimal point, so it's 26.9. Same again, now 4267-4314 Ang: 20.2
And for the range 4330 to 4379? 26.3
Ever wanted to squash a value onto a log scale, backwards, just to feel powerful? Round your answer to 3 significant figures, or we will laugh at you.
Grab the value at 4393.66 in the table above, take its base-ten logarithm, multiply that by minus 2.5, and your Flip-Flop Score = -3.57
